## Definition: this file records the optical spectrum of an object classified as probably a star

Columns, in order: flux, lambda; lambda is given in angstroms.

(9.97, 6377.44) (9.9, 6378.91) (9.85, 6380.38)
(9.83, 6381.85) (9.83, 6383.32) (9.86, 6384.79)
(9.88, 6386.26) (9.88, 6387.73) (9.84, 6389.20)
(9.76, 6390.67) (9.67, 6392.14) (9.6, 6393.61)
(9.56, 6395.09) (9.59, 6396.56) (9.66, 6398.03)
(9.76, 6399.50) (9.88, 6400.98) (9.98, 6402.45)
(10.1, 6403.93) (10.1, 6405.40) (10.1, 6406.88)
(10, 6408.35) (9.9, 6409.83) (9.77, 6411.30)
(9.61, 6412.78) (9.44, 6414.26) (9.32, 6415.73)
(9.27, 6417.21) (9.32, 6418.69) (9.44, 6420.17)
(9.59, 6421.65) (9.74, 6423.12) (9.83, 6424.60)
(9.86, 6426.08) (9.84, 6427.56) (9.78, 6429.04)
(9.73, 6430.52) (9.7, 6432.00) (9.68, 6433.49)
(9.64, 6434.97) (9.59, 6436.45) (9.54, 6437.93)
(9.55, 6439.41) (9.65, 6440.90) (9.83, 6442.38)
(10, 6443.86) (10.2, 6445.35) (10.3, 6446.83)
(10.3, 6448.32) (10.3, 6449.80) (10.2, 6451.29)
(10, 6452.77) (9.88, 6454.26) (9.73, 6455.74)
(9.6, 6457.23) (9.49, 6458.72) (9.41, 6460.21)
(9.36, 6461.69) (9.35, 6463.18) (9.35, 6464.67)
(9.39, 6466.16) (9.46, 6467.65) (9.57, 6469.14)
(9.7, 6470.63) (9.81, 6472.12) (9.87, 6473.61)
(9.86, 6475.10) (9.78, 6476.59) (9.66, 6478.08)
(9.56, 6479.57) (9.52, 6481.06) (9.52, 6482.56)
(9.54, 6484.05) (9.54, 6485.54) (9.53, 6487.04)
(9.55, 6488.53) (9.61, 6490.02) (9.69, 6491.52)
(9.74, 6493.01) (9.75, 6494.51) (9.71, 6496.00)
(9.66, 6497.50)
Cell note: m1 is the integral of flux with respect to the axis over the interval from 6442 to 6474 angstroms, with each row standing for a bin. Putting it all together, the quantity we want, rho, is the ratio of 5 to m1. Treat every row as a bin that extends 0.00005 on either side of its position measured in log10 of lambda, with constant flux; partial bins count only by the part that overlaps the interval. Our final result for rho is 0.02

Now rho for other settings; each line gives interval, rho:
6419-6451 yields 0.02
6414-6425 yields 0.05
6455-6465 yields 0.05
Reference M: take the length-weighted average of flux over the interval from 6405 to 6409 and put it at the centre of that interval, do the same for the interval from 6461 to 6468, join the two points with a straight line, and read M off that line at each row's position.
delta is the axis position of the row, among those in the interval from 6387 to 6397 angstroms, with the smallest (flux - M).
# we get 6395.09 angstroms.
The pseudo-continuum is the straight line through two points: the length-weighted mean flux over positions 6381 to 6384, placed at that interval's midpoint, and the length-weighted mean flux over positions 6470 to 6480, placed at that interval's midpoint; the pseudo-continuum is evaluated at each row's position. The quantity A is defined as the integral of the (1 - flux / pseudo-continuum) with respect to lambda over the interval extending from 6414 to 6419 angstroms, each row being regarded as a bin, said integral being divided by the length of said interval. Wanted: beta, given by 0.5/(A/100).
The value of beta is 1034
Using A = 0.05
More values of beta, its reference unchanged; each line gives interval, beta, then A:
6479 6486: 2217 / 0.02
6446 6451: -960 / -0.05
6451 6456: -2782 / -0.02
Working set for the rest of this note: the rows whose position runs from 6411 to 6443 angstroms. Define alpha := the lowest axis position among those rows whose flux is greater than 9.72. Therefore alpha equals 6411.30 angstroms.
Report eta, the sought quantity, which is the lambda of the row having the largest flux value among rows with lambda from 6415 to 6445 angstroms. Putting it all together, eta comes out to 6443.86 angstroms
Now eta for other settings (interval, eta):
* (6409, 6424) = 6409.83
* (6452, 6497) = 6452.77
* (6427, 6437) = 6427.56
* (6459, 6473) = 6472.12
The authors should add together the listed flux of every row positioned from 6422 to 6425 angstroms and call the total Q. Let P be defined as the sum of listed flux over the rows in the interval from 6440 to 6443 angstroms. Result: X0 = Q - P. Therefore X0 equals 0.1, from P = 19.5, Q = 19.6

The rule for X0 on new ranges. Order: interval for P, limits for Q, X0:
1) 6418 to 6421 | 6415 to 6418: -0.2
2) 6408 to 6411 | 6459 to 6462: -1.1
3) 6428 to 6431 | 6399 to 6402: 0.1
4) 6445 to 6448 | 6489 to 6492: -1.2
